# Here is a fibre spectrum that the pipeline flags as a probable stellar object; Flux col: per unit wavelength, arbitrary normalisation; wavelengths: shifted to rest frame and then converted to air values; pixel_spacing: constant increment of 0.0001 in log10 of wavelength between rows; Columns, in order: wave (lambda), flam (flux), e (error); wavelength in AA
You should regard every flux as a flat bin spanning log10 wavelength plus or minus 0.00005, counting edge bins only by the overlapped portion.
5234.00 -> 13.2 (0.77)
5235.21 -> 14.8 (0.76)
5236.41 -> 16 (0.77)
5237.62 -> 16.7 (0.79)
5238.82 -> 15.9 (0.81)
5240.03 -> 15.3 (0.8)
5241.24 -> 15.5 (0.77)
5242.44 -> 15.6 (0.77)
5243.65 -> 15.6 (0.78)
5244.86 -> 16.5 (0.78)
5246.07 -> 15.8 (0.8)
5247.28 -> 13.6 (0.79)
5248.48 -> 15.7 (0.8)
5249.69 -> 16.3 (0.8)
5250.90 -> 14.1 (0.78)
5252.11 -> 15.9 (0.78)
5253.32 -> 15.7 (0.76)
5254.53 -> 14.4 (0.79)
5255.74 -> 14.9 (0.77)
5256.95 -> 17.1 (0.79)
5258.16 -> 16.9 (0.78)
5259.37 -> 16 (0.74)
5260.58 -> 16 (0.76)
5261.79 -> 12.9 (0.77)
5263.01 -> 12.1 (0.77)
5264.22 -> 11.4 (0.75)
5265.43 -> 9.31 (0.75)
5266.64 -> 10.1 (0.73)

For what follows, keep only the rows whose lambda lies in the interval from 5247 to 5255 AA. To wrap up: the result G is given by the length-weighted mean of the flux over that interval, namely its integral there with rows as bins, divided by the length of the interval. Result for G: 15.2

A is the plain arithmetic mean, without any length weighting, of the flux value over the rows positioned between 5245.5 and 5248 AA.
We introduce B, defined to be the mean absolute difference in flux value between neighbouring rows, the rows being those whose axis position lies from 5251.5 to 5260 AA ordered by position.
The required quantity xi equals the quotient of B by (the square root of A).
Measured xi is 0.23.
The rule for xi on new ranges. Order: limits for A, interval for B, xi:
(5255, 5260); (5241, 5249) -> 0.25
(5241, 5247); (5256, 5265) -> 0.24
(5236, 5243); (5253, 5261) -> 0.21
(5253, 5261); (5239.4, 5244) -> 0.03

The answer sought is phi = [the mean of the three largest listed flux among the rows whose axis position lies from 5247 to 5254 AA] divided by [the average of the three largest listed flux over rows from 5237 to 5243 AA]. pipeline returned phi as 0.99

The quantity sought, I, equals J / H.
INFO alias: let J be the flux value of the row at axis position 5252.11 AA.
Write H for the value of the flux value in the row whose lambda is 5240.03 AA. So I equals 1.04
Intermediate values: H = 15.3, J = 15.9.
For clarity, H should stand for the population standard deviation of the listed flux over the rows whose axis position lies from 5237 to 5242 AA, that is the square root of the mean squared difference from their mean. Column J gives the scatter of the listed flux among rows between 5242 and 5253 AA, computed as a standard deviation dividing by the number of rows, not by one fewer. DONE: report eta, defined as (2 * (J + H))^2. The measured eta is 8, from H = 0.5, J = 0.91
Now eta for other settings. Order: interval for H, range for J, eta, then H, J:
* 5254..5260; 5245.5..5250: 18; 1.1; 1.04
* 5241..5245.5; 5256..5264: 22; 0.4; 1.94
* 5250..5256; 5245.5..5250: 12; 0.7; 1.04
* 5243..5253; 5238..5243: 6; 1.0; 0.22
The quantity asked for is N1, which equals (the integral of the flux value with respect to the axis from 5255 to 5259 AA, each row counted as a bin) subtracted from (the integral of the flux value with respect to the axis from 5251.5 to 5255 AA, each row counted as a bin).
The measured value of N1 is -11.1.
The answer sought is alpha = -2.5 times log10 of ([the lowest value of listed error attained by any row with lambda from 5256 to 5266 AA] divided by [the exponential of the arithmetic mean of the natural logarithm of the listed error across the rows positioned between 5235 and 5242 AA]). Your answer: 0.062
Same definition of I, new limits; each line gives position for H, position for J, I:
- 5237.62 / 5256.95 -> 1.02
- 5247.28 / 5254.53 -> 1.06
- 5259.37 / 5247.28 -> 0.85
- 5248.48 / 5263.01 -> 0.77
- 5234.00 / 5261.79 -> 0.98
